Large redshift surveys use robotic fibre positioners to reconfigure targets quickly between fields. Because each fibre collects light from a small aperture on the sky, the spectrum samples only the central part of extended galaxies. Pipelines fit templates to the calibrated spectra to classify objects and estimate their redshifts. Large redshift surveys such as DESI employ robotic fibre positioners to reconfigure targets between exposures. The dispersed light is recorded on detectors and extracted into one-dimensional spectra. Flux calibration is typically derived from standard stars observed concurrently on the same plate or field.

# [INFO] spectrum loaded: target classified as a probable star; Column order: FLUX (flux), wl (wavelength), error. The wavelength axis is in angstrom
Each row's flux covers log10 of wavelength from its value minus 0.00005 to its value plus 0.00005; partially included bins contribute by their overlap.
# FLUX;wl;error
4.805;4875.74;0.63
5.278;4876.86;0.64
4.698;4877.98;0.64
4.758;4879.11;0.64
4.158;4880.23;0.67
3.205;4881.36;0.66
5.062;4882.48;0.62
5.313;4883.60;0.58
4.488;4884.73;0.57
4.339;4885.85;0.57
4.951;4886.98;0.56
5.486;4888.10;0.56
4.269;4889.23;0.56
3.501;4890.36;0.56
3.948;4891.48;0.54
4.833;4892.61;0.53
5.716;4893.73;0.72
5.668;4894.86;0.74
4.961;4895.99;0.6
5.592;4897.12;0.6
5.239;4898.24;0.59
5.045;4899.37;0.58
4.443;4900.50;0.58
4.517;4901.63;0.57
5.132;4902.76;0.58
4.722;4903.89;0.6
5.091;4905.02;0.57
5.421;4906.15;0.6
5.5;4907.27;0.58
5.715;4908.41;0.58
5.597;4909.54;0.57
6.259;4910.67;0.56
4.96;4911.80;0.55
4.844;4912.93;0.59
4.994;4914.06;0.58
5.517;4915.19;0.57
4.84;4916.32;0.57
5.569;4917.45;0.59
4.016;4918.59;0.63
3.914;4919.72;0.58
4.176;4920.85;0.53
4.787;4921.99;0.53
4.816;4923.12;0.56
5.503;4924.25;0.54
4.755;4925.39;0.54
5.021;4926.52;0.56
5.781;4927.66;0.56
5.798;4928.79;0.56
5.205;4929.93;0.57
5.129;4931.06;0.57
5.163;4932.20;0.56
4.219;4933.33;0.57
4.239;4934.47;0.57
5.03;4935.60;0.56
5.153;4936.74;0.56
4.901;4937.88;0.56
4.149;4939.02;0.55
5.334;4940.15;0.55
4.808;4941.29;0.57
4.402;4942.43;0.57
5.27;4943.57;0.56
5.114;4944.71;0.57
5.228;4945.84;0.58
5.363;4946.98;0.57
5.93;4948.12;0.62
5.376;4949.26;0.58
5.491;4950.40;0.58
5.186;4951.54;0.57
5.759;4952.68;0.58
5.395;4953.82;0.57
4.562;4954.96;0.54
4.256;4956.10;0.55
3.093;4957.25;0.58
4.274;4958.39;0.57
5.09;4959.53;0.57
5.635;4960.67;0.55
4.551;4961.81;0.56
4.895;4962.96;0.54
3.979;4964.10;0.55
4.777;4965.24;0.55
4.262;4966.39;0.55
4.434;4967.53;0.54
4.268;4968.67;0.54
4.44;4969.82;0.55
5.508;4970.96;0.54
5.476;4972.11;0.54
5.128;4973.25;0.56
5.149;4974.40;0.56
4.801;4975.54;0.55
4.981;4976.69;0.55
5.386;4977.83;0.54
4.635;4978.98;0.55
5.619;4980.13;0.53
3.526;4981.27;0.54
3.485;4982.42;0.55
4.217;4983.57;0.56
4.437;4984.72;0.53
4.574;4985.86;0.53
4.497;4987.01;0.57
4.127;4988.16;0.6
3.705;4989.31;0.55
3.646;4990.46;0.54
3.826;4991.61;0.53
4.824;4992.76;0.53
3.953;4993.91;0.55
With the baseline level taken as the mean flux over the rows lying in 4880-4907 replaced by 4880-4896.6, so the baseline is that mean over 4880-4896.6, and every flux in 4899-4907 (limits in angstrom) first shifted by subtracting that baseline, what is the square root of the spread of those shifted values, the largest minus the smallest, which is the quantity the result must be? 1.0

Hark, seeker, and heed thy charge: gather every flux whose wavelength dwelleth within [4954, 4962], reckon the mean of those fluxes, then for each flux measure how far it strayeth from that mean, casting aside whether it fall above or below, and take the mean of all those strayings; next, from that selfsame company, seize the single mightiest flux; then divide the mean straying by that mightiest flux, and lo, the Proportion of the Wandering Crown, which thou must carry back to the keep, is 0.094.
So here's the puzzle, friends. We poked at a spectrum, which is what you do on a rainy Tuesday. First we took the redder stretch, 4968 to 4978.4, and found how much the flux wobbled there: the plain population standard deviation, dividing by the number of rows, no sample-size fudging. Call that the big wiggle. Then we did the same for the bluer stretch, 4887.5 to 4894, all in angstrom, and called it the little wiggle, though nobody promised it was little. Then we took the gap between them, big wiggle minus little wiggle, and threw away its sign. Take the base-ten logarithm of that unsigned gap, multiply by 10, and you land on -4.2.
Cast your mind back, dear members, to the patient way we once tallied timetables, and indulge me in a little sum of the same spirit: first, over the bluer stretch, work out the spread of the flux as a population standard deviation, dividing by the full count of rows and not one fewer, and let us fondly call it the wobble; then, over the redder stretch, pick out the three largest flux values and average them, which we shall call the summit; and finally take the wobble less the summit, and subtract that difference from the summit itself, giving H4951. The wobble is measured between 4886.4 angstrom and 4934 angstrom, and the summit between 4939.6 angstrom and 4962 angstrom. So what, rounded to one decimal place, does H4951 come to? 11.0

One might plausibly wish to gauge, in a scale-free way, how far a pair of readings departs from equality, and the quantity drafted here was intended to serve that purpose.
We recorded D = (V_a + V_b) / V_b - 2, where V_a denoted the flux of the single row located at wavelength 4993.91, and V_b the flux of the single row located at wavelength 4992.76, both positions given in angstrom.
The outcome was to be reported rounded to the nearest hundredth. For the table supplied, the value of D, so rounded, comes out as -0.18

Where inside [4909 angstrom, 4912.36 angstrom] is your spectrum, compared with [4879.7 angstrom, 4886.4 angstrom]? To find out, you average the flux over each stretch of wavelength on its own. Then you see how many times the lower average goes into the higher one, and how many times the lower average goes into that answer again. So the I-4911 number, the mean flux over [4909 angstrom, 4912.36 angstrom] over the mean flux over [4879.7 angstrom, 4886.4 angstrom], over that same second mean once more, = 0.286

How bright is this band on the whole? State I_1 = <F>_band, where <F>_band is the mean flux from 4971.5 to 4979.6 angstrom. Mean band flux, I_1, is 5.08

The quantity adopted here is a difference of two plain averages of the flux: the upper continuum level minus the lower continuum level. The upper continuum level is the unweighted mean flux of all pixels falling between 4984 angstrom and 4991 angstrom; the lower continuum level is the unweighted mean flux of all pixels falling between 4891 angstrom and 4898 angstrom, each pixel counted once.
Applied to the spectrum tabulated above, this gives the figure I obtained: -1.0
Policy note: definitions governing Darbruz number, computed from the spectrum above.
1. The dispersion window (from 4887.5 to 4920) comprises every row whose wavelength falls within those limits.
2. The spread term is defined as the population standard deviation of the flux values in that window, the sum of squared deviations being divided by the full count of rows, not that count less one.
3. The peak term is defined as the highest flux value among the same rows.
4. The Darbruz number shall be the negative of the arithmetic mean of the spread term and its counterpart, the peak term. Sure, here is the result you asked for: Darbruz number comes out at -3.4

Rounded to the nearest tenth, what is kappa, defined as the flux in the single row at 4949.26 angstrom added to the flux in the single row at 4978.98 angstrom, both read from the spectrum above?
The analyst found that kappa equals 10.0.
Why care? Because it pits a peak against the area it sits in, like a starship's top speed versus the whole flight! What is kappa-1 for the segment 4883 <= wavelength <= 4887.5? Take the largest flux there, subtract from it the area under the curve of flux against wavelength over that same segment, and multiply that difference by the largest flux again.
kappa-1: -86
